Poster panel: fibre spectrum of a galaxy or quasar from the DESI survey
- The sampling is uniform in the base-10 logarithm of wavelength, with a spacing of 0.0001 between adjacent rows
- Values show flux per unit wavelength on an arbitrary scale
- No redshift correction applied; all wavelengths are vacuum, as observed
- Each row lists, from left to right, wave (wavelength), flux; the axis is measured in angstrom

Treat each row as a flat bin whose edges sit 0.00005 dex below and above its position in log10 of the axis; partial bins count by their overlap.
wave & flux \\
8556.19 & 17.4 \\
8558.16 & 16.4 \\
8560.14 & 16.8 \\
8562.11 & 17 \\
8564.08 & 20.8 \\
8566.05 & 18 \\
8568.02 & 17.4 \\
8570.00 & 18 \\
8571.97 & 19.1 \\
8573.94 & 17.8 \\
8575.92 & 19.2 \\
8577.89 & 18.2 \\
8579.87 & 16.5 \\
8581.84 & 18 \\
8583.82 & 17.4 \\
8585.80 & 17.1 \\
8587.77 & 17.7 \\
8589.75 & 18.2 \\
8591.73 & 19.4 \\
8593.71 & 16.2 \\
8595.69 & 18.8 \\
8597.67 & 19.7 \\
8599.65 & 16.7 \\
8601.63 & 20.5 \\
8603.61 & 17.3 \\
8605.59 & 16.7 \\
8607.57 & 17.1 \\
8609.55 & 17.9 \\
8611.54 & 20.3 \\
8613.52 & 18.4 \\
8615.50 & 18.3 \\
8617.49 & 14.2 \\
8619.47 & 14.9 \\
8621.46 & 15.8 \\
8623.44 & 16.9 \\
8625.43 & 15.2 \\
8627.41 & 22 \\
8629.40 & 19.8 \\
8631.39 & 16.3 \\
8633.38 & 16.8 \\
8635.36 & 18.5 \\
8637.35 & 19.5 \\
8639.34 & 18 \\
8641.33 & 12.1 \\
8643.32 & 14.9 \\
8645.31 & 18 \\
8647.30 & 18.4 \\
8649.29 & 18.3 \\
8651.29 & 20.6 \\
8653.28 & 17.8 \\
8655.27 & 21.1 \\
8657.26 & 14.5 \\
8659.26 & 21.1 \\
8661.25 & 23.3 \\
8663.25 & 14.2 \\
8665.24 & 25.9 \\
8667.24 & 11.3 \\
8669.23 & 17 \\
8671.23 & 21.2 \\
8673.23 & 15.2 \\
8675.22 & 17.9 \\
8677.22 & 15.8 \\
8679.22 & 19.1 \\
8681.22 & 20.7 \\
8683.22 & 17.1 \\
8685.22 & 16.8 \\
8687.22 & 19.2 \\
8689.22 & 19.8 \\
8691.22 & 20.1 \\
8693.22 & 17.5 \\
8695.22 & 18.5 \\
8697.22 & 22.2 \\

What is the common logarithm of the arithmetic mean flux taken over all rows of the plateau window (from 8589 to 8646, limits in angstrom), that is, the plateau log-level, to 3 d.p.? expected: 1.244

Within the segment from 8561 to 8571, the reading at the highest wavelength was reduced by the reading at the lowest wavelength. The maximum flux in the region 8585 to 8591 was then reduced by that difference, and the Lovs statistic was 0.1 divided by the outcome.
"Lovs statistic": 0.0058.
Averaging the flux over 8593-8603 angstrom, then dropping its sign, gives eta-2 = 18.4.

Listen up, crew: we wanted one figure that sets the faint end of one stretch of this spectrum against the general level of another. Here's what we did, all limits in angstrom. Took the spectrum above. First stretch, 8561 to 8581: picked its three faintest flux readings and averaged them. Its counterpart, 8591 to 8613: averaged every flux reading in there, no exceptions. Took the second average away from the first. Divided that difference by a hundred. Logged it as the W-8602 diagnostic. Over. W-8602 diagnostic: -0.013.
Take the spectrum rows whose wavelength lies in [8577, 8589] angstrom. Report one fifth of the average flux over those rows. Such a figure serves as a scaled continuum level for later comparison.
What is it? 3.50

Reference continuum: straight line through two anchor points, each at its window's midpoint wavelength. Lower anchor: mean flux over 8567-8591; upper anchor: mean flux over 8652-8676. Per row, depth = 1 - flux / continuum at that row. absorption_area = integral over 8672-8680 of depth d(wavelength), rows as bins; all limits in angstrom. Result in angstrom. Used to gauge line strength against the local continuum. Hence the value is 0.6 angstrom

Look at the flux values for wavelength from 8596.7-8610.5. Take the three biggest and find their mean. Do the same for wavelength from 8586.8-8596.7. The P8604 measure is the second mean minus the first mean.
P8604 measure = -0.6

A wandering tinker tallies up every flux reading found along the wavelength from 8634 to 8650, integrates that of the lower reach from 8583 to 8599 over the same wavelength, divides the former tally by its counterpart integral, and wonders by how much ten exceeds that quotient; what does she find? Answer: 9.52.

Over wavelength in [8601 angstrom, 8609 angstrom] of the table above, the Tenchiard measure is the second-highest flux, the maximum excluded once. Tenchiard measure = 17.3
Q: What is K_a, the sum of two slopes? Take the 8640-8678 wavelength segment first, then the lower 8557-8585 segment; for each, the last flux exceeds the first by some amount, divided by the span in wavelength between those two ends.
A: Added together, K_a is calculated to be 0.14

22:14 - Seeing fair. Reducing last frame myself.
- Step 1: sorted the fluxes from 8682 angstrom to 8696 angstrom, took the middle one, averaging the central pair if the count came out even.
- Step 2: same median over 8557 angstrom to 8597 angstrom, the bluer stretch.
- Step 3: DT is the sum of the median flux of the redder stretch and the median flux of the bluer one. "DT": 36.4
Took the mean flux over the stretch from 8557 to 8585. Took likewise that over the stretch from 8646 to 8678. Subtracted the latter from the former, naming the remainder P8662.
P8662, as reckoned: -0.5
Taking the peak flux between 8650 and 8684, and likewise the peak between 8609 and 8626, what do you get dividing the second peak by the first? 0.78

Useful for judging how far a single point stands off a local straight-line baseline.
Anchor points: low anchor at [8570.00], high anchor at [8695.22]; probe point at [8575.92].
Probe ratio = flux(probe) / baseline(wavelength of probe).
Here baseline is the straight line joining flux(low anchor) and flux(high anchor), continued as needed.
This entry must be 1.07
